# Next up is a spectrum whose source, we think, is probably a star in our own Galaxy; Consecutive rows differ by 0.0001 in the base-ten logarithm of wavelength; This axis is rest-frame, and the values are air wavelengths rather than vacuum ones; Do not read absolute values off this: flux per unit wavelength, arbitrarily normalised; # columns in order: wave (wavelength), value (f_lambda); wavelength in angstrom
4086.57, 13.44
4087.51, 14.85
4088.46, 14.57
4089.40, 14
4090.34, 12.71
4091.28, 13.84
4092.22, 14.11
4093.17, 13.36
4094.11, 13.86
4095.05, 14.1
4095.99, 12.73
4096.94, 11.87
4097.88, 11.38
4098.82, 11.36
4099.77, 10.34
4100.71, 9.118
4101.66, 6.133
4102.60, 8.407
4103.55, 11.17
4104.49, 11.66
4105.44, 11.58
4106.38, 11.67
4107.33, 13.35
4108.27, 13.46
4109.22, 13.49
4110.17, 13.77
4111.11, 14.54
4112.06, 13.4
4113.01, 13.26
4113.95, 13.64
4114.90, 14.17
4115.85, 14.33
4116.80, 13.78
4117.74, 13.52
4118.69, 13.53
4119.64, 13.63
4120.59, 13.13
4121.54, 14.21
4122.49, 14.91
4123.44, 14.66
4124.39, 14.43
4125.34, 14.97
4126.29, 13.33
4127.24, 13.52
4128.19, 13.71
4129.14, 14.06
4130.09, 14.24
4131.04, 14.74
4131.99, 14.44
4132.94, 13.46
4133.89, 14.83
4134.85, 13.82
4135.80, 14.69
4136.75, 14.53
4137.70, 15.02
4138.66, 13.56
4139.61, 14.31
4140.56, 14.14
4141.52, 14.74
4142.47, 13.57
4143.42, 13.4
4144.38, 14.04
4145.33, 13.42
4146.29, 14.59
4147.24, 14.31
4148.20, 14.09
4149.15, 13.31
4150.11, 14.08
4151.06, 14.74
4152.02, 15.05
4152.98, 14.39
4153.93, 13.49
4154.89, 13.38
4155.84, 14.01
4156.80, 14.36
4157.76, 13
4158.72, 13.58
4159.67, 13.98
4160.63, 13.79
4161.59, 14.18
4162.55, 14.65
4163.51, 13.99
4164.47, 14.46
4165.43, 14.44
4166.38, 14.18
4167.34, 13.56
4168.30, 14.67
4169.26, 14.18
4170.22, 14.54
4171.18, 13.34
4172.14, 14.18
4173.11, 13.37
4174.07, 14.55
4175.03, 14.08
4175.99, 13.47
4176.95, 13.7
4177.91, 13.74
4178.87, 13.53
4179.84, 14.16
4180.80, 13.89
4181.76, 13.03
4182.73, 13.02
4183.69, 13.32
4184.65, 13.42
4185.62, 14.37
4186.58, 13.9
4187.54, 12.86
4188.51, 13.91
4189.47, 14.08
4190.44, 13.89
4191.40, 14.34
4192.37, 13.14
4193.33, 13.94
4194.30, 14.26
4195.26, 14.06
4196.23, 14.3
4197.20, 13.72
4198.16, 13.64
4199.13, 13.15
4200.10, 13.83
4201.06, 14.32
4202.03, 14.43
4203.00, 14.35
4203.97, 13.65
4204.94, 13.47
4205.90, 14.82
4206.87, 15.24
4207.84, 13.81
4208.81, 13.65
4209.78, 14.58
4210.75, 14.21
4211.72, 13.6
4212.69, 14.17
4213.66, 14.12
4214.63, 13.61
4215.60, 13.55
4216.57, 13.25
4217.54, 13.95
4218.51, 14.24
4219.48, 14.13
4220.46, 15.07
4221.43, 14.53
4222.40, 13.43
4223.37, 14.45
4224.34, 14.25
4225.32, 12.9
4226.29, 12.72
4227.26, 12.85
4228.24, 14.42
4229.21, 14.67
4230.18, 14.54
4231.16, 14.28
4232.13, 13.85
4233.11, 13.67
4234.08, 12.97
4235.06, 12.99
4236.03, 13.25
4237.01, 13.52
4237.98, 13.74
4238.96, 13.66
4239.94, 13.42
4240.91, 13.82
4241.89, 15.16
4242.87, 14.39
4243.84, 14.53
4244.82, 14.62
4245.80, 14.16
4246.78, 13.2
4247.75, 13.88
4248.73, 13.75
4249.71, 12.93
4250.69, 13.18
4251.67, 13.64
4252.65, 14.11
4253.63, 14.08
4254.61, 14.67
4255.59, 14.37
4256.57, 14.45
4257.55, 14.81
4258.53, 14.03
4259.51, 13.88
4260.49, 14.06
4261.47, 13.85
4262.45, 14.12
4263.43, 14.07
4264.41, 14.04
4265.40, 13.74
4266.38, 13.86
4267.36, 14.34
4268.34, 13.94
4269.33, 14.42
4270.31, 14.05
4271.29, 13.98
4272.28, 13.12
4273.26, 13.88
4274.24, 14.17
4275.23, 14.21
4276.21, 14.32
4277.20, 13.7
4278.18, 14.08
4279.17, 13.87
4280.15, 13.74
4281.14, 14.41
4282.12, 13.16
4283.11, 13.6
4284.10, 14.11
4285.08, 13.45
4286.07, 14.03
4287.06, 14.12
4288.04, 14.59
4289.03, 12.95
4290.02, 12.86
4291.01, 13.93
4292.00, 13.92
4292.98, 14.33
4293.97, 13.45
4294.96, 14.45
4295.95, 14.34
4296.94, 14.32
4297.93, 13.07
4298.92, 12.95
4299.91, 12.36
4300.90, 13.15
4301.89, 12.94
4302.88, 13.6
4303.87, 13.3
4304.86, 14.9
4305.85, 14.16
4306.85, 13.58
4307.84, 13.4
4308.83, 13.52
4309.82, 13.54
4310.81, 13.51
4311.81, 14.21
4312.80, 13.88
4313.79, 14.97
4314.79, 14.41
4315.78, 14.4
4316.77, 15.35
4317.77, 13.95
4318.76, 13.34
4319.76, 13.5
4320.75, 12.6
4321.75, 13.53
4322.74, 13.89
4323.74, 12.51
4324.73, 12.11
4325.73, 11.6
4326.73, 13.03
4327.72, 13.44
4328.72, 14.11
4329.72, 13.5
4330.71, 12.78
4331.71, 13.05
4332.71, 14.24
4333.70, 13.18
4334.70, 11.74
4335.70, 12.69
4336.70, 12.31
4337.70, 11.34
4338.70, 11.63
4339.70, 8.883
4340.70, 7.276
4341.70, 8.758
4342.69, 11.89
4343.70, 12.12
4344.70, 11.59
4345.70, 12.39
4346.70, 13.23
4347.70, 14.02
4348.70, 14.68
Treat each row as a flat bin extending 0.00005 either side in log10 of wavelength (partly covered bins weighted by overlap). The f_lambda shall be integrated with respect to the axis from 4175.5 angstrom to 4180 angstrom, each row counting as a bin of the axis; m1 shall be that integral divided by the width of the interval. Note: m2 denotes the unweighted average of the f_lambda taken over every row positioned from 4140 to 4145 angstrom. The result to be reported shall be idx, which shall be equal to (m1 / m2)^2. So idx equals 0.96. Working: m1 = 13.7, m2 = 14.0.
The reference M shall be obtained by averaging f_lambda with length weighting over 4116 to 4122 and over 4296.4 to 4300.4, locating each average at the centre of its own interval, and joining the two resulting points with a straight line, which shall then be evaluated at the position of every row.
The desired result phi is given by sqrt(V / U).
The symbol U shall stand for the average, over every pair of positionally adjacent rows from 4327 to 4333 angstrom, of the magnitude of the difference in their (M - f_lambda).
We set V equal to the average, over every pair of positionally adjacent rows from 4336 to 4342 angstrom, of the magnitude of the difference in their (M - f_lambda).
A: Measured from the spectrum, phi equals 1.4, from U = 0.7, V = 1.42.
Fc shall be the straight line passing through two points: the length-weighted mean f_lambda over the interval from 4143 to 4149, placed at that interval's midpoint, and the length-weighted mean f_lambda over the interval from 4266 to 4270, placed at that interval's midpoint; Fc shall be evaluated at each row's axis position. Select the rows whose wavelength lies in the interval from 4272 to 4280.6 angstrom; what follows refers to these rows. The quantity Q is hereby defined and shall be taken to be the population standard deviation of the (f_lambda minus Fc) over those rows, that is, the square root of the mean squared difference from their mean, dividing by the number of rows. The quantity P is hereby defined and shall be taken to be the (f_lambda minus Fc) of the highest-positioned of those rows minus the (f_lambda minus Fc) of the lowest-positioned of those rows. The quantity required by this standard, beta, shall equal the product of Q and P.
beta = 0.2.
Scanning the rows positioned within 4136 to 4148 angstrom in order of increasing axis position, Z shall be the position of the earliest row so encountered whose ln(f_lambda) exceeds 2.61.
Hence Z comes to 4136.75 angstrom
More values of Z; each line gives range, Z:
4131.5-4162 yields 4131.99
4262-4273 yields 4262.45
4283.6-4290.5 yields 4284.10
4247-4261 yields 4247.75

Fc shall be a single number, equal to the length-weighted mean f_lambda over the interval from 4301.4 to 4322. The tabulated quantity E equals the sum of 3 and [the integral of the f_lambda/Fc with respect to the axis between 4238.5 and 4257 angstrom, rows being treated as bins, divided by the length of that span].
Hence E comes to 4.011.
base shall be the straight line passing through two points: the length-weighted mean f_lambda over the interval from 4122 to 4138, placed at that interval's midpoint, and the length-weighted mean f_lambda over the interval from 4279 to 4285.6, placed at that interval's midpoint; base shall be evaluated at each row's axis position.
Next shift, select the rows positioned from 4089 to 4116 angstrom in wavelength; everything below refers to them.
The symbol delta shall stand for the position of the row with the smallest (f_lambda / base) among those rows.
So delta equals 4101.66 angstrom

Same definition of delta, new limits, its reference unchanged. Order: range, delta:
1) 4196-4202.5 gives 4199.13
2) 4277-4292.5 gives 4290.02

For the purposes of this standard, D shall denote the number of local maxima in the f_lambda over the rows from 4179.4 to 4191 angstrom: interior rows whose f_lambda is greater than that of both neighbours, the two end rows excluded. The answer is 2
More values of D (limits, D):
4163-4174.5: 4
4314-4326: 3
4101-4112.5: 2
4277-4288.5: 3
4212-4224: 2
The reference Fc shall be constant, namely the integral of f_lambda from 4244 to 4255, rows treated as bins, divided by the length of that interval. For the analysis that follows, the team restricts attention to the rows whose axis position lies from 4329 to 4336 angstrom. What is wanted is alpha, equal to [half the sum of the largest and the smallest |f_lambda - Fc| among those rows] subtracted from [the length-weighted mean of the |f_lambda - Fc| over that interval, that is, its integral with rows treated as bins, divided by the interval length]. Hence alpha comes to -0.318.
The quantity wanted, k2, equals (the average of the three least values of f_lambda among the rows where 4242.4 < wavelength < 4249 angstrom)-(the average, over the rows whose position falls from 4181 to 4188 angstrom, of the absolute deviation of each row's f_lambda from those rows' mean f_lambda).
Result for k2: 13.2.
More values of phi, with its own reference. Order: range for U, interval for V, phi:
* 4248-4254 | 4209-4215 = 1.0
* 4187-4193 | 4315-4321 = 1.1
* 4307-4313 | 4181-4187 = 1.2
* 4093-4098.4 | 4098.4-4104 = 1.7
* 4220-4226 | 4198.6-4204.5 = 0.7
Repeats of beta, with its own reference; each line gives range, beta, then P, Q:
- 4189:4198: -0.1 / -0.4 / 0.35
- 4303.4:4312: 0.4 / 0.9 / 0.49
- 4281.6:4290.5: -0.2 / -0.3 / 0.56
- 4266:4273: -0.3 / -0.8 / 0.39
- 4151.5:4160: -0.6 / -1.1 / 0.59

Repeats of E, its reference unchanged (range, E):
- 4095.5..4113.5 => 3.847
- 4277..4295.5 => 4.000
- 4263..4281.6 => 4.011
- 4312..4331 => 3.979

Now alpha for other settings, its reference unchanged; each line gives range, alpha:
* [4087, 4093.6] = -0.029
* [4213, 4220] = -0.034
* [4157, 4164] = -0.071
